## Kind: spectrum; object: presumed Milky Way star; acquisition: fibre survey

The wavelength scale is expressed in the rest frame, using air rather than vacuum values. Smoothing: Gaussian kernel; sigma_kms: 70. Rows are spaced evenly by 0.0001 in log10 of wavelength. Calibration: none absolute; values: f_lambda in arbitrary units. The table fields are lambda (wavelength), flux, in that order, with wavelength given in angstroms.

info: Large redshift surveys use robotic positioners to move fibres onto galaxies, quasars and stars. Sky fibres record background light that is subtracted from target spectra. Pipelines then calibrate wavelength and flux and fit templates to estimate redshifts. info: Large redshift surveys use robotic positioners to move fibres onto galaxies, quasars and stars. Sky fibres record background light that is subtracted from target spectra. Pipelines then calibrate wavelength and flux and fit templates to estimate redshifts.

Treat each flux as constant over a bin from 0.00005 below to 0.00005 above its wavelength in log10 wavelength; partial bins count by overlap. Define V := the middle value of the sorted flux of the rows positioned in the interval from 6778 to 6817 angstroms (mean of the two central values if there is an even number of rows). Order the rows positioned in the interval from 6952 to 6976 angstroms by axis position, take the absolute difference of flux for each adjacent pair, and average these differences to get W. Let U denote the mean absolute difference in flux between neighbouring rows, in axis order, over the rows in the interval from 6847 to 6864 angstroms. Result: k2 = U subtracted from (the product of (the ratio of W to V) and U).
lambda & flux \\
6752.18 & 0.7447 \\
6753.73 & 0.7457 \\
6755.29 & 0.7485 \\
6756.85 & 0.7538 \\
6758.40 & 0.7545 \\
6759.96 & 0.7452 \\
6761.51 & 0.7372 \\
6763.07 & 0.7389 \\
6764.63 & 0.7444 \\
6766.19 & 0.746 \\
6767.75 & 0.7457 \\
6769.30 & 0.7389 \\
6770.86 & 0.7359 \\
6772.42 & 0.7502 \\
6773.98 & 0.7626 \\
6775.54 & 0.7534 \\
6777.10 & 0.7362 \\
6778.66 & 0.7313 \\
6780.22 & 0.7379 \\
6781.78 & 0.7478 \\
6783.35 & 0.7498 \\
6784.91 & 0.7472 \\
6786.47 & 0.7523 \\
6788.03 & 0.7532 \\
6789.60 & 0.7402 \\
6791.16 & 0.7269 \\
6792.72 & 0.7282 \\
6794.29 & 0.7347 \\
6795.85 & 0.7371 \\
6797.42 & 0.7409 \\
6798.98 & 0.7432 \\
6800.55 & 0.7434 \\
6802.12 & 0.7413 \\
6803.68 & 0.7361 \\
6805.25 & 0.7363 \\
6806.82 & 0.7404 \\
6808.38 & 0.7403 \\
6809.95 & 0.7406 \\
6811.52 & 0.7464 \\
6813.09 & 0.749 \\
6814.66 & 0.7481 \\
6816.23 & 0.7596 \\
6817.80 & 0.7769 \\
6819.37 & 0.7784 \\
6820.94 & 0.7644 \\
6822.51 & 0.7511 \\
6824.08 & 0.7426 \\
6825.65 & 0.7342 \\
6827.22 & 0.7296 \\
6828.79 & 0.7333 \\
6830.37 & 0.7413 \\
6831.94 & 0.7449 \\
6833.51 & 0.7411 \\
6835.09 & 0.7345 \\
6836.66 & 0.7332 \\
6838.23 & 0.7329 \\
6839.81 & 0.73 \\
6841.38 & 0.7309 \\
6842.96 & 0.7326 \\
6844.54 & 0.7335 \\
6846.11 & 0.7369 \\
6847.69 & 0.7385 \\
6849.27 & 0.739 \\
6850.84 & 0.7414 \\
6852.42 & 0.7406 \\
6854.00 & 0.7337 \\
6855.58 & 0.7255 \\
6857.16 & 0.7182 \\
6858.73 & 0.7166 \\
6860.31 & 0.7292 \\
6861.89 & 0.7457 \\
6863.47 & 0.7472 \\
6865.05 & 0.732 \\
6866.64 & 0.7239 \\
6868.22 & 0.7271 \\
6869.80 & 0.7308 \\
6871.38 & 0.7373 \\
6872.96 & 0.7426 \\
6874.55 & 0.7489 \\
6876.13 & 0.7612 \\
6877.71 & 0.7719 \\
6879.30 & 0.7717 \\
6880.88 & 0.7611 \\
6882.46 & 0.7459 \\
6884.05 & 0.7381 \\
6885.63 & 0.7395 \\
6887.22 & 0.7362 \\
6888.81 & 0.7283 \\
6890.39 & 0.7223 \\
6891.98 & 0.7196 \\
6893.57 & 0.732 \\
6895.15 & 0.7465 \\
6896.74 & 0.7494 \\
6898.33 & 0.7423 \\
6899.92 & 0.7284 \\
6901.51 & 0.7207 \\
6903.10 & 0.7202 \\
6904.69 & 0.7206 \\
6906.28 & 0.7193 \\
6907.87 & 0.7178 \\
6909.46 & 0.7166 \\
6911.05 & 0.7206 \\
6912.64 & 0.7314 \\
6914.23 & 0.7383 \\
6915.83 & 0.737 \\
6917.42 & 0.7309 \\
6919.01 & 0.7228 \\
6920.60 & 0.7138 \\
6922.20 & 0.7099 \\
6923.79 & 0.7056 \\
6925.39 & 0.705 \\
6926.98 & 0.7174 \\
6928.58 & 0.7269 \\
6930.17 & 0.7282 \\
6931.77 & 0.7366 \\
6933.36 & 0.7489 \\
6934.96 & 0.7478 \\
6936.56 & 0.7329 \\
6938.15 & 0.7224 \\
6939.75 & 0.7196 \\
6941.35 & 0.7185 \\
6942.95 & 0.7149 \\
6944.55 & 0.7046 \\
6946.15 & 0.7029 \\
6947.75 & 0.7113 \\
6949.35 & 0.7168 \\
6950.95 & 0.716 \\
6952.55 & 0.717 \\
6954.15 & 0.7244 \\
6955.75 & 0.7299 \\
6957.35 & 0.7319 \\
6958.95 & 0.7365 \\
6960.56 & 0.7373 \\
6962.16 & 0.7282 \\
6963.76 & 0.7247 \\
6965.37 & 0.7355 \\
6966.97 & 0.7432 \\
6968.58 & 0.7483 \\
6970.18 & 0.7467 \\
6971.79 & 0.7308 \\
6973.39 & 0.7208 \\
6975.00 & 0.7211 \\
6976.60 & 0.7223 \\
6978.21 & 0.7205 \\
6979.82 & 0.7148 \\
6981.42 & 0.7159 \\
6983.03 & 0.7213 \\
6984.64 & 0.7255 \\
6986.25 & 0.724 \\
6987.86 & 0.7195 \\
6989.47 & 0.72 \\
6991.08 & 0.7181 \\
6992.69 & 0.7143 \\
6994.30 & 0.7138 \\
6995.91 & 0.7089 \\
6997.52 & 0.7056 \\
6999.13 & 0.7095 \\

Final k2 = -0.0058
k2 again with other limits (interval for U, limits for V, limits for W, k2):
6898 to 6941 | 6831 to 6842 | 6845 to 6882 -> -0.0059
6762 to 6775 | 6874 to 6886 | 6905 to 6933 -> -0.0062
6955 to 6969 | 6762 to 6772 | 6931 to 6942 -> -0.0054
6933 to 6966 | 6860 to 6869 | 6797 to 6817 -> -0.0052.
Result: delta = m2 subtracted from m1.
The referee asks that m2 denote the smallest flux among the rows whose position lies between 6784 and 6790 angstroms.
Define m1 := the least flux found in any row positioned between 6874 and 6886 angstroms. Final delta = -0.002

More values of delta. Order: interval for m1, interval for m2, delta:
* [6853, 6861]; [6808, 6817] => -0.024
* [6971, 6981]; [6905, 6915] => -0.002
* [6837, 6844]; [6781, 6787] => -0.017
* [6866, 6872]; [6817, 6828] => -0.006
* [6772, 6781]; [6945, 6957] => 0.028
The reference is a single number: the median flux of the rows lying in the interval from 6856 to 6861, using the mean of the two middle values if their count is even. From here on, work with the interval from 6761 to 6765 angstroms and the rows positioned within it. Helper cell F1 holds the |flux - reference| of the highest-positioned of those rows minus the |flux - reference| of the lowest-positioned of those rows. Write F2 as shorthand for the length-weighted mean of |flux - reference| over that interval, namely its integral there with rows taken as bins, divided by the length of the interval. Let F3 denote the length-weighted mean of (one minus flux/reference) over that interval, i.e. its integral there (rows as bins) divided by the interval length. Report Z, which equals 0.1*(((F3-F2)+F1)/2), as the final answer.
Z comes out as -0.0022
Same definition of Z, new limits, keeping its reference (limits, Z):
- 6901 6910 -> -0.0002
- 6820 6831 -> -0.0041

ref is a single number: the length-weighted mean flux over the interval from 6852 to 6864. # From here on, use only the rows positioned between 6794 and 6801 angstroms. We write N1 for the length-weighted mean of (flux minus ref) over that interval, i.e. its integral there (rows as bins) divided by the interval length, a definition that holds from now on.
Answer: 0.008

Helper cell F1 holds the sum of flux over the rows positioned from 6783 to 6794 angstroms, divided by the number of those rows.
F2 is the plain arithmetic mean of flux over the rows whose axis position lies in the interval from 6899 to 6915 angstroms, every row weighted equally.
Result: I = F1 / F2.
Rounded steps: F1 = 0.743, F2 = 0.723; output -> 1.03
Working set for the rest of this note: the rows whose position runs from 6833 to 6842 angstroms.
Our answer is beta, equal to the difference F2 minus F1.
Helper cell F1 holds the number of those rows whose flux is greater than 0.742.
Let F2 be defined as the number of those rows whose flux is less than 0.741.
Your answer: 5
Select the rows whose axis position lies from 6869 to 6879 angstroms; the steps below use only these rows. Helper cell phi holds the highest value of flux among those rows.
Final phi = 0.7719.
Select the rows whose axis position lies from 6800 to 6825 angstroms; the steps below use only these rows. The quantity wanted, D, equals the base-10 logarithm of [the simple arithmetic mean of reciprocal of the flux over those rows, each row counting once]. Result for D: 0.125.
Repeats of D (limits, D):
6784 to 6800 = 0.131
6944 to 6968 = 0.140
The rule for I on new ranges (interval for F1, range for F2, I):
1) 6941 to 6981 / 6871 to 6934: 0.99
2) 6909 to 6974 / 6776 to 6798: 0.98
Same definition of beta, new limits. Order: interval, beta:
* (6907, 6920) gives 8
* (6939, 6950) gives 7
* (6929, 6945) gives 6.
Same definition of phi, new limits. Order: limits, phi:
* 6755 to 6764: 0.7545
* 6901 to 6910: 0.7207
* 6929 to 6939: 0.7489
